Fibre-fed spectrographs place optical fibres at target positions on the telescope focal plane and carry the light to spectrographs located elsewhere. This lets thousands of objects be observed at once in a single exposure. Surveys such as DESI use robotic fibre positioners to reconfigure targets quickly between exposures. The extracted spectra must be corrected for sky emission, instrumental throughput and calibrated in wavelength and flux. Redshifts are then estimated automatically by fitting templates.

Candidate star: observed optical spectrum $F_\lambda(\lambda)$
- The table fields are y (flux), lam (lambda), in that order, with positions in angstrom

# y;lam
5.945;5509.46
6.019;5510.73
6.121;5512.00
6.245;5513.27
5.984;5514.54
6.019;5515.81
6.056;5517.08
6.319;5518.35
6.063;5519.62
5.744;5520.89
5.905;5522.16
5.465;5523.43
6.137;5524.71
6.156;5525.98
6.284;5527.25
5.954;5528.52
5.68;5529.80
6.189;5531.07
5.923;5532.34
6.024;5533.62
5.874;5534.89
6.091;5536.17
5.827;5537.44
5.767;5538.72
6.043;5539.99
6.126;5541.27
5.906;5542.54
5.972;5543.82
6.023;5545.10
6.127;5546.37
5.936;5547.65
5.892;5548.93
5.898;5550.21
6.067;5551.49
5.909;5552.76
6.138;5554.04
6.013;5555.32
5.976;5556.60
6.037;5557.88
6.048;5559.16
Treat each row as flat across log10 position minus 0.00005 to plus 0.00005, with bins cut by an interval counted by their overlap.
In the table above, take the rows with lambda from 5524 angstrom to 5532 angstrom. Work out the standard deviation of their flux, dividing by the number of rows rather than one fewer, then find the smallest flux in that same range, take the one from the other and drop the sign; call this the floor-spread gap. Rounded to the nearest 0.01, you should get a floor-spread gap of 5.48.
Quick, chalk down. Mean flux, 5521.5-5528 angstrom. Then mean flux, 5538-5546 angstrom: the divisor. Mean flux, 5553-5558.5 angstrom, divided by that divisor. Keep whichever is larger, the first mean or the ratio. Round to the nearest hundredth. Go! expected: 5.99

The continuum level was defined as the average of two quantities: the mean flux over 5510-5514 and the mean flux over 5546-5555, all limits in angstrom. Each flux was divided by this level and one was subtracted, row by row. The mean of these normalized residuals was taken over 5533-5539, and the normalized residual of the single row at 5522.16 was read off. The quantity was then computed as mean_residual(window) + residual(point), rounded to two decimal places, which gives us -0.05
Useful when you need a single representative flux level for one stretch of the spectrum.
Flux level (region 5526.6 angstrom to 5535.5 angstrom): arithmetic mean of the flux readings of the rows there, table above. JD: 5.99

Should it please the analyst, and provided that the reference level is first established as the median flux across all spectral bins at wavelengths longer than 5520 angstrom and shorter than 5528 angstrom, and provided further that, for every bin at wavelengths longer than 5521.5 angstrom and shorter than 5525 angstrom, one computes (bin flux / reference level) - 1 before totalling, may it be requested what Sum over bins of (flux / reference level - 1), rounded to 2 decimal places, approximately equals -0.09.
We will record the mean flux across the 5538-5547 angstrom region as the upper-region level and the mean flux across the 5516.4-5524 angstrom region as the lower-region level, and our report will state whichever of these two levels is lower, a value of 5.93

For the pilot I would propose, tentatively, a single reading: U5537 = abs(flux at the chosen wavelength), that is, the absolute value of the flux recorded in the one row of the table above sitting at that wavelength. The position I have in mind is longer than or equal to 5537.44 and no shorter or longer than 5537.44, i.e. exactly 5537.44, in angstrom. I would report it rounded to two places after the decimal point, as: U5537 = 5.83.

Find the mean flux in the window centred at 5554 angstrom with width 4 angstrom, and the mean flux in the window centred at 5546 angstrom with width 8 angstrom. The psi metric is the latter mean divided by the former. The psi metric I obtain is 0.99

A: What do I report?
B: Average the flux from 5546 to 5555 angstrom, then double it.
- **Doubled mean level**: 12.0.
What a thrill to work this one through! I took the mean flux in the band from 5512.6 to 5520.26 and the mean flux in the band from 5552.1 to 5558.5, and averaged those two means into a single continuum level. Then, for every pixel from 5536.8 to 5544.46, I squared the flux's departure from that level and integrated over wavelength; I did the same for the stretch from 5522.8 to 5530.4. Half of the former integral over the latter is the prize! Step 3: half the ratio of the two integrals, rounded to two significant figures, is 0.16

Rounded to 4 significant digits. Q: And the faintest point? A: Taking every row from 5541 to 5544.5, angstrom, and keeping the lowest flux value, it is 5.906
